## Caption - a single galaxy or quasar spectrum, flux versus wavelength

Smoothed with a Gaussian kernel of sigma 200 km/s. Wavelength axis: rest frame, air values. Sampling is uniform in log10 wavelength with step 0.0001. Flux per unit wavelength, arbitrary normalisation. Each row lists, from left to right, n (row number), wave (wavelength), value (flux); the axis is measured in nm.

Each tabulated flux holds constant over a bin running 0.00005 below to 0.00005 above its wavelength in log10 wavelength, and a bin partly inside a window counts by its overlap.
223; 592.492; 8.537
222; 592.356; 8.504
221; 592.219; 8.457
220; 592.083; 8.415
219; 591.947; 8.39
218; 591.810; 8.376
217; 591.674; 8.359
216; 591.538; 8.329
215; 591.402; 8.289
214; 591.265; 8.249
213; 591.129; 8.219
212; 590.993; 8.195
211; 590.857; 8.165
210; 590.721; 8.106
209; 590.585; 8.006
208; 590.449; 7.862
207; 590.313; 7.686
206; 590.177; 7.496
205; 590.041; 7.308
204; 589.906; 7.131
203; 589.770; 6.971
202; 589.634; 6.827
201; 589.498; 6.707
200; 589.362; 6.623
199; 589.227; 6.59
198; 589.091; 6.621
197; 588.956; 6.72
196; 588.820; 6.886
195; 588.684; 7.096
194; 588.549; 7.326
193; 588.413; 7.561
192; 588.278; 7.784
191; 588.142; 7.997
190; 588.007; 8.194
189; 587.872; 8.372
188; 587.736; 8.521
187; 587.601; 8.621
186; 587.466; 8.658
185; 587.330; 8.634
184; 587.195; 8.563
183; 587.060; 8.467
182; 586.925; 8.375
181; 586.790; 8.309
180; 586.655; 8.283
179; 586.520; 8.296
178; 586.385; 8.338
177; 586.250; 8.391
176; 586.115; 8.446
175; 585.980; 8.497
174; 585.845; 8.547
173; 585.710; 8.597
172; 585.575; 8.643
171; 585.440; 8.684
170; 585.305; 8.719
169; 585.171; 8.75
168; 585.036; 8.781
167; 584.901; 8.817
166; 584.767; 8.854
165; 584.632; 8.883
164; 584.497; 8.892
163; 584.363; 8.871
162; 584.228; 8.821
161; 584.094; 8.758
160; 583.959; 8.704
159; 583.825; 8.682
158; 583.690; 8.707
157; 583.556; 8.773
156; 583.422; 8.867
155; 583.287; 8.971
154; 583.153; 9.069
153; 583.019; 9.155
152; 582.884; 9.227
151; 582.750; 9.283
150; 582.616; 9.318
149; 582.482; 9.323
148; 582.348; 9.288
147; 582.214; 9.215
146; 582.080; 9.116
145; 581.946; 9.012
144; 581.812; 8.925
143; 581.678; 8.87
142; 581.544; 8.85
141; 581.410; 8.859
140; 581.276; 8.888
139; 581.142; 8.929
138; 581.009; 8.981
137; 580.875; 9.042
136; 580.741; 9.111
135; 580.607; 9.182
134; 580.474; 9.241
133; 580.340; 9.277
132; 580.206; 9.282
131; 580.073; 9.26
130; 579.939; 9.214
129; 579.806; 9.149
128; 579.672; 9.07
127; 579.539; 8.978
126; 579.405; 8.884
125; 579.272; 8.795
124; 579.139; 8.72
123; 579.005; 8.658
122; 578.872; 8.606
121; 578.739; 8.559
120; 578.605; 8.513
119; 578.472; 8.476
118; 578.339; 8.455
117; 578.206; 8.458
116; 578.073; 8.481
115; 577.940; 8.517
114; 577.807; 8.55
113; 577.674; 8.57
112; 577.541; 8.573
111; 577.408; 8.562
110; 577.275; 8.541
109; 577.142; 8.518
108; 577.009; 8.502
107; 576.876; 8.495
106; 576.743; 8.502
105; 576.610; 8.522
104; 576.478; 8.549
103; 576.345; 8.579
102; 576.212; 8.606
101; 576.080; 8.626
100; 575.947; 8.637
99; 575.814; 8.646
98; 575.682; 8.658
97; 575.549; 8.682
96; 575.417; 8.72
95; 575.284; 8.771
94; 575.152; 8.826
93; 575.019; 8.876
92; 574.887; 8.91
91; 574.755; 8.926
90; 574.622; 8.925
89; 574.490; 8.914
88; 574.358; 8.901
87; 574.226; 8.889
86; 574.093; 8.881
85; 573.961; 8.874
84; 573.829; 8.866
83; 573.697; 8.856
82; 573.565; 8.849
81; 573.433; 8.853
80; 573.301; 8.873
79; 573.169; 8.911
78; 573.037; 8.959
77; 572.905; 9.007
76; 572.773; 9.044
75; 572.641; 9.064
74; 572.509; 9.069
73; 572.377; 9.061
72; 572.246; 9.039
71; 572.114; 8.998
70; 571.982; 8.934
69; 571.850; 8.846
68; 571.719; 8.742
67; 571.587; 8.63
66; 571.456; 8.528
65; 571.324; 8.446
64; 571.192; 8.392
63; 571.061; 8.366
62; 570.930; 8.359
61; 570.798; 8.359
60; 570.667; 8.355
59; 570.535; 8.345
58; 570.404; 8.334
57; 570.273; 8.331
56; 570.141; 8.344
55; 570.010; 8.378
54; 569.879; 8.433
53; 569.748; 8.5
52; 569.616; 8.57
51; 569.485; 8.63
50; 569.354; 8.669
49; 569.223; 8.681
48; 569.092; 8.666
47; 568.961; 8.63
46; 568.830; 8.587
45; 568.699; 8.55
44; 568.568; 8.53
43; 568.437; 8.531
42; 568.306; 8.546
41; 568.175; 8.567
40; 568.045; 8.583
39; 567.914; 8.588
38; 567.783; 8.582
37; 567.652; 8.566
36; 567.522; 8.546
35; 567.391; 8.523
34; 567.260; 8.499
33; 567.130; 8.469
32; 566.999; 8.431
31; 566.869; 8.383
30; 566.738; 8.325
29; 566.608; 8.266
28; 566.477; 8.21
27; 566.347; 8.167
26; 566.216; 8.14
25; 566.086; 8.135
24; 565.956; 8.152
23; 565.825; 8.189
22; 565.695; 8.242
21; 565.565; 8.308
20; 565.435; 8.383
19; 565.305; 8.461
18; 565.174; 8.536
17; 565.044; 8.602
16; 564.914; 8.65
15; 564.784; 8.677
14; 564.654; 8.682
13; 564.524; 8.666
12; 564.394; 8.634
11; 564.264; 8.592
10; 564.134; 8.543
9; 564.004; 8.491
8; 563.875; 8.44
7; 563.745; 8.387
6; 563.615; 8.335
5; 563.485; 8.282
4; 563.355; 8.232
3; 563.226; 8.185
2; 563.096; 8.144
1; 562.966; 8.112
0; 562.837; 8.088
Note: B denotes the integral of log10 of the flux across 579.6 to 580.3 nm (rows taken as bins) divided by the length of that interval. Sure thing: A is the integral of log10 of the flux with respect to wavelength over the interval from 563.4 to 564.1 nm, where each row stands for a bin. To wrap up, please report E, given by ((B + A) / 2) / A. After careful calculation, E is 1.25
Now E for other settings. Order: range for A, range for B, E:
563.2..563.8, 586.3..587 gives 1.34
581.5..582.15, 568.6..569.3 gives 1.26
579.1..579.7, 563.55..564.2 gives 1.31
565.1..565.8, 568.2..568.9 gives 1.22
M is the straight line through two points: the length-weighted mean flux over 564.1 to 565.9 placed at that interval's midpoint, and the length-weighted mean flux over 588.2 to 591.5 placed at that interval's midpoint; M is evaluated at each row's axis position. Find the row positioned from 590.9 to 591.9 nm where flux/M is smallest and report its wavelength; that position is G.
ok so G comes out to 590.993 nm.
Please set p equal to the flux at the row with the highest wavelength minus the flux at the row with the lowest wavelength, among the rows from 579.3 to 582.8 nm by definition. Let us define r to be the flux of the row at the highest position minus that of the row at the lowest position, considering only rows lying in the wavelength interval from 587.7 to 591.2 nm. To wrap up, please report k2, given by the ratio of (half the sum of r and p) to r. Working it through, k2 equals -0.2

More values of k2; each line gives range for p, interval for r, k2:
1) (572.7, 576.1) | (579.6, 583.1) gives -2.0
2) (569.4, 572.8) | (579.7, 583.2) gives -2.1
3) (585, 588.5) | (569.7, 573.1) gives -0.8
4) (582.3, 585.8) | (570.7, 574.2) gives -0.2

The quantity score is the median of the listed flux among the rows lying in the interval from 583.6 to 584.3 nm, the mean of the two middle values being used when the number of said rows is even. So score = 8.71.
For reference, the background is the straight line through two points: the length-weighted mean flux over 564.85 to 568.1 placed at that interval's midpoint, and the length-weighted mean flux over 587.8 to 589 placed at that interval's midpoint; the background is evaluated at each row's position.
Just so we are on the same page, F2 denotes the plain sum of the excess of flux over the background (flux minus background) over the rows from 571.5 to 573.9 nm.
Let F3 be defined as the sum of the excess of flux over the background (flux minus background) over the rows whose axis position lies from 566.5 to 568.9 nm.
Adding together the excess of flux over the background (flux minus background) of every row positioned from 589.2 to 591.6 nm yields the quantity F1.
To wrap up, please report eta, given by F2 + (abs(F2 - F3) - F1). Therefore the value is 23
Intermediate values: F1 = 2.0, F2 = 14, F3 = 3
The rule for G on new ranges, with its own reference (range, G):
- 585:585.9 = 585.845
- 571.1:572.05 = 571.192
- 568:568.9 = 568.437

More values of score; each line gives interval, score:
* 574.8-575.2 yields 8.88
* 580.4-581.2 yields 9.08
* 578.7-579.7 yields 8.76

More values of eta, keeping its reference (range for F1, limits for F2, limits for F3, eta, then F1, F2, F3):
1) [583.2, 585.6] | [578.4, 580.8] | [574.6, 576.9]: 7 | 19.3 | 19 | 12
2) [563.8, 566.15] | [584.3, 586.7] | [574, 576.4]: 21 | 0.2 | 17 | 13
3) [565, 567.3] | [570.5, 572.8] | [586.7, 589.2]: 13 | -1.4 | 9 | 6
